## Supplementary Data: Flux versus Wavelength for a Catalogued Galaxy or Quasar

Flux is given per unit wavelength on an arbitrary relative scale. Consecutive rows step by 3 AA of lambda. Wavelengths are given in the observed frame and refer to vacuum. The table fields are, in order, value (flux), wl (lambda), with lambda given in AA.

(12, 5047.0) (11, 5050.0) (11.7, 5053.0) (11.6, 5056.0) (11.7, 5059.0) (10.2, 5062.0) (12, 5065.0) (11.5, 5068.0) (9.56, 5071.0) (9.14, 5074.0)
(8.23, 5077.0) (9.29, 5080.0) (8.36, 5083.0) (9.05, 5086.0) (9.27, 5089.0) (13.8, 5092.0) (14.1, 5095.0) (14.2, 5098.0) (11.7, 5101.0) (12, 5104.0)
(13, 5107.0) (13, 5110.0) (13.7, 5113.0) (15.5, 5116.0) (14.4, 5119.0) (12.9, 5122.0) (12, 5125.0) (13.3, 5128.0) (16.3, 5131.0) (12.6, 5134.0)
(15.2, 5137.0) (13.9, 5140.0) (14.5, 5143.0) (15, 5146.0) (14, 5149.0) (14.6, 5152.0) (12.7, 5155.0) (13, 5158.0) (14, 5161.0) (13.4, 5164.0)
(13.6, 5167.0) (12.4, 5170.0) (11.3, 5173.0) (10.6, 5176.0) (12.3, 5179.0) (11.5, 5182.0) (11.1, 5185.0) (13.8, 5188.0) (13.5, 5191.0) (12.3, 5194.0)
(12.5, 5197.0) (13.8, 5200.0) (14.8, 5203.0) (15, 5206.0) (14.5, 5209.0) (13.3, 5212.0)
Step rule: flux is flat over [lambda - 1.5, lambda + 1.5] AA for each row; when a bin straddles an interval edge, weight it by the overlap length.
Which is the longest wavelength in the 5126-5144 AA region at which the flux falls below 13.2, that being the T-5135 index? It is 5134.0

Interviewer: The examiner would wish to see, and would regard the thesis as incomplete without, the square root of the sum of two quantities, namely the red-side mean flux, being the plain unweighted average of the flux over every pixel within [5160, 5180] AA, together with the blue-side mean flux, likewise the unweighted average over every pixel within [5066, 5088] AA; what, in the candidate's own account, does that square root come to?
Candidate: 4.67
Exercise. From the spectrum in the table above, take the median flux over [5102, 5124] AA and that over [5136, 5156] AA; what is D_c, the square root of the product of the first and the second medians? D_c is 13.7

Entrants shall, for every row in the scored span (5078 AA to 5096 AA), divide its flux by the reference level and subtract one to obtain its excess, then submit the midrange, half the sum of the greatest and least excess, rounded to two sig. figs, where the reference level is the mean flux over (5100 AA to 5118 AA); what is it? -0.15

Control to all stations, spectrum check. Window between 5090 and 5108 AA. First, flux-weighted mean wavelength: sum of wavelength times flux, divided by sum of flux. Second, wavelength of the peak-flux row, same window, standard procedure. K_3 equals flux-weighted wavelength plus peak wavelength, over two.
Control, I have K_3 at 5098.6 AA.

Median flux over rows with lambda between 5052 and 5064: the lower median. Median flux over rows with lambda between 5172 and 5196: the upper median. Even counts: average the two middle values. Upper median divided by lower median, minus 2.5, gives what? -1.48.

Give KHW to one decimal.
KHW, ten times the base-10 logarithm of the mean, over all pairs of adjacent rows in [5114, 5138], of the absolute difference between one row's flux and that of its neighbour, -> 3.0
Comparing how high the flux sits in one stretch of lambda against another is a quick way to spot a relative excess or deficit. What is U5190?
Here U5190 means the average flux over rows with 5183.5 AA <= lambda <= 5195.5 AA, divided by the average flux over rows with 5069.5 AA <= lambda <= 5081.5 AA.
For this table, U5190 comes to 1.4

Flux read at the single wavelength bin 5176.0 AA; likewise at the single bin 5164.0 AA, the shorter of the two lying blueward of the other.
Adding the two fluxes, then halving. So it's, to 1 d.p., 12.0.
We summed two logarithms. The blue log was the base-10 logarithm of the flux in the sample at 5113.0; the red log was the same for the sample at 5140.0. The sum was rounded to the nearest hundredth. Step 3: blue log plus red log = 2.28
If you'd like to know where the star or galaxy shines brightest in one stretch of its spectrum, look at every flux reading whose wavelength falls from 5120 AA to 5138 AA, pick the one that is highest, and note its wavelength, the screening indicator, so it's 5131.0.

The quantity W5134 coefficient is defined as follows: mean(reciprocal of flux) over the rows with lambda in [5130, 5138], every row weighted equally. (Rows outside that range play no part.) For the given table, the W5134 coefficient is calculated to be 0.069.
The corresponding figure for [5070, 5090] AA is 0.112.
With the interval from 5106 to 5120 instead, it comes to 0.072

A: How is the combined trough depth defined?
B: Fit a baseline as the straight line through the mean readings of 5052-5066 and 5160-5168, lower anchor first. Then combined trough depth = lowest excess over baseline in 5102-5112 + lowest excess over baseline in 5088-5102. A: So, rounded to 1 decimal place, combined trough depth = -3.2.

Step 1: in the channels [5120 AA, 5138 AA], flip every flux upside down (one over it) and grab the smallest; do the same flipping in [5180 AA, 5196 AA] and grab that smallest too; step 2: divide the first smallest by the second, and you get 0.85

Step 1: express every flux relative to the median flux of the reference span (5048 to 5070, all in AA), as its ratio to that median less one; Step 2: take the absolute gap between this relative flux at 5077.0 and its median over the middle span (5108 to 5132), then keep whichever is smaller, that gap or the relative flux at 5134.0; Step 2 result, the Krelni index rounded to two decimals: 0.09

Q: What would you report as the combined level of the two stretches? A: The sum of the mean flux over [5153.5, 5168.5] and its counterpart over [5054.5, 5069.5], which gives 25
